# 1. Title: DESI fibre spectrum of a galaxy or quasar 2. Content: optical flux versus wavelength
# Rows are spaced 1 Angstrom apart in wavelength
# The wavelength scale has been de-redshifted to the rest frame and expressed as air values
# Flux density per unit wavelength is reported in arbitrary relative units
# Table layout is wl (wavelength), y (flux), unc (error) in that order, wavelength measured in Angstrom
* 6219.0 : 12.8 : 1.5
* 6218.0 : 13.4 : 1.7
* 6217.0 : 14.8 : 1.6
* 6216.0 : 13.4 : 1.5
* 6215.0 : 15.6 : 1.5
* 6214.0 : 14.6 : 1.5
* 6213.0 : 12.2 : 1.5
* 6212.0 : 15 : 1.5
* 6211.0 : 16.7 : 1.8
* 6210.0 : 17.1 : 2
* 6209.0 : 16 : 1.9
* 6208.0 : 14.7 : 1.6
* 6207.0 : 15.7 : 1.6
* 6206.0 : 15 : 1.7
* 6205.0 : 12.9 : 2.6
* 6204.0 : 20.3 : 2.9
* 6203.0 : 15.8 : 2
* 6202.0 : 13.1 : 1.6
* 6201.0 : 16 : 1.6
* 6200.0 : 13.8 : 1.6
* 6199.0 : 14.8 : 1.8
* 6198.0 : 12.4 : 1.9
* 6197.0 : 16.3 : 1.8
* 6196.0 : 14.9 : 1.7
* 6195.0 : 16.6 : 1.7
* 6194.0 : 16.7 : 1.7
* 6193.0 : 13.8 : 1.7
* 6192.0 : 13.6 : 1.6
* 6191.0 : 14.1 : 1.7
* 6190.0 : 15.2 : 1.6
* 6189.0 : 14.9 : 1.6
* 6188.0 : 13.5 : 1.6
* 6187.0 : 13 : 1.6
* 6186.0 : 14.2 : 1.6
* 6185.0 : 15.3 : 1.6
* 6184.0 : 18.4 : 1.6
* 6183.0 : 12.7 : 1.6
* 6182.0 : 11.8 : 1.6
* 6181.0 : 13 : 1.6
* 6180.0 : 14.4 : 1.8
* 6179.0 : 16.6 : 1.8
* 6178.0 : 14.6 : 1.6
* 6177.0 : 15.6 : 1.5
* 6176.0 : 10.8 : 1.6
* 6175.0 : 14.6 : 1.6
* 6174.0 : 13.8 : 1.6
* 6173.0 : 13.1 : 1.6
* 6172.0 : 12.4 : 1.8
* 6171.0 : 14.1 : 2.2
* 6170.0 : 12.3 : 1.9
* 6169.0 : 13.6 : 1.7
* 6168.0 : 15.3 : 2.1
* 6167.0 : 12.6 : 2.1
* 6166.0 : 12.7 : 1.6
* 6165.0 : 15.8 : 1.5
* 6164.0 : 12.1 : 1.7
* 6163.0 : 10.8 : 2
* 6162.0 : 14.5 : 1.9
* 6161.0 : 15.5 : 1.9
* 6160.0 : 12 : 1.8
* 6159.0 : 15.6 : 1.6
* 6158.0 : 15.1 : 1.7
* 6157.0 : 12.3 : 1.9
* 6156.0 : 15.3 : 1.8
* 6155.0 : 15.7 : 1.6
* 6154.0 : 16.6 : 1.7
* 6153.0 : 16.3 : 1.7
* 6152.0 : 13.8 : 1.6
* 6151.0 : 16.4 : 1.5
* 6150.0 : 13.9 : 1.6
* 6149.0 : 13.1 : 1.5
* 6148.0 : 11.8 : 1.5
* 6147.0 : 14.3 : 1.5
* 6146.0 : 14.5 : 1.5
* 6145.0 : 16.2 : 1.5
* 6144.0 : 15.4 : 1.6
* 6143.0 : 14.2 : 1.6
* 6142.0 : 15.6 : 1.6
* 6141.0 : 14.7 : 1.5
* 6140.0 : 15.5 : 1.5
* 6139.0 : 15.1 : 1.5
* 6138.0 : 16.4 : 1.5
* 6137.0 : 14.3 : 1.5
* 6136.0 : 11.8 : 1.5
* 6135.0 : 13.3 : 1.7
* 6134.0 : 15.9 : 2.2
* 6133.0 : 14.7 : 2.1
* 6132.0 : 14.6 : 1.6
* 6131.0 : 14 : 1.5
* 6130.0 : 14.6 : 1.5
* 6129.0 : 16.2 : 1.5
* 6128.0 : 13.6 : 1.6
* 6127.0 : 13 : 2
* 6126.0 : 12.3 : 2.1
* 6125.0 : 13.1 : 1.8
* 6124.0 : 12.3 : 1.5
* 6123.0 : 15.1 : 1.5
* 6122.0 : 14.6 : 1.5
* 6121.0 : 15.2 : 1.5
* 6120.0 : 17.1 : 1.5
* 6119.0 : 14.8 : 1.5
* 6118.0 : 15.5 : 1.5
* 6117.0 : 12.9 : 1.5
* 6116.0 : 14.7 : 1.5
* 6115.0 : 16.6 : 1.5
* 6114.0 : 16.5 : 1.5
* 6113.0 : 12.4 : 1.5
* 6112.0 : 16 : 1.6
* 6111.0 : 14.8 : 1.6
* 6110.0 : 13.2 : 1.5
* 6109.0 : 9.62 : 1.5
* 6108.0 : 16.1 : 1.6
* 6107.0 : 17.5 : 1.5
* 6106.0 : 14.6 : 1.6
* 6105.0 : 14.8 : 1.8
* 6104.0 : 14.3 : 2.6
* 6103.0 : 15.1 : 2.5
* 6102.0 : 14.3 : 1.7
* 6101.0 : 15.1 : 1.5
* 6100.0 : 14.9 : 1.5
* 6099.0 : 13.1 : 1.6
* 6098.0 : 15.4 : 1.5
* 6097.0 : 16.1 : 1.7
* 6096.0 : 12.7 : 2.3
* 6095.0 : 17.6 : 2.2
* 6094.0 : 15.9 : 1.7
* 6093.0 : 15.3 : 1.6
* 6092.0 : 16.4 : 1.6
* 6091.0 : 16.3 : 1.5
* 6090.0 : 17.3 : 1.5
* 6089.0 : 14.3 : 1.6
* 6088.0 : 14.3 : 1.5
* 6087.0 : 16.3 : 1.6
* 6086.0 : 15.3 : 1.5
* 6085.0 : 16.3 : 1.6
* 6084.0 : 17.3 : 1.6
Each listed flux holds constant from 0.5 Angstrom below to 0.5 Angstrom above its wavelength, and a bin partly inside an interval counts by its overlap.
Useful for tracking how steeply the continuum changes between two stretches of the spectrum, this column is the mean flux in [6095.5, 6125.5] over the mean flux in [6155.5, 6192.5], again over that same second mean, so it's 0.075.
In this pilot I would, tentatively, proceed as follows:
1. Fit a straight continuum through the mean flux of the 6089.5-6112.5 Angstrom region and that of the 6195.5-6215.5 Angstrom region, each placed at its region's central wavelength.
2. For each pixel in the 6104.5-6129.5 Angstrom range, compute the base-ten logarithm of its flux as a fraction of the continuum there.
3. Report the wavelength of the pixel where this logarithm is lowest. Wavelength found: 6109.0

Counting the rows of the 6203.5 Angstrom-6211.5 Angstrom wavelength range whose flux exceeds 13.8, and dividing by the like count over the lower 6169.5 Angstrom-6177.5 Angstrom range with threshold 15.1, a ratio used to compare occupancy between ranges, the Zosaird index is 7.0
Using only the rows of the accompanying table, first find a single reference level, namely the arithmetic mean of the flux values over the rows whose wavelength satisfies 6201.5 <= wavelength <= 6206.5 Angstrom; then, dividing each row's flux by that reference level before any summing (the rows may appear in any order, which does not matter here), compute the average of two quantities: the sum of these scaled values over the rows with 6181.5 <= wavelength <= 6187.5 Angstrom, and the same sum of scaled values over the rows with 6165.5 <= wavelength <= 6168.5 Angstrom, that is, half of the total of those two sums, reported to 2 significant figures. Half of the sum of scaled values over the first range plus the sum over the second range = 4.1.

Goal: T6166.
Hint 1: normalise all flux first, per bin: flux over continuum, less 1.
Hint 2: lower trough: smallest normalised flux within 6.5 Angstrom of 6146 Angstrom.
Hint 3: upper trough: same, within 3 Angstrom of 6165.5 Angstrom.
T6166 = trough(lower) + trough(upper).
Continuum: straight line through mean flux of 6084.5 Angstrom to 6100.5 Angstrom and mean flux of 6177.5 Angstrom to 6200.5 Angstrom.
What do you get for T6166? -0.48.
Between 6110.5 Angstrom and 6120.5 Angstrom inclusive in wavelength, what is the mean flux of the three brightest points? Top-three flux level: 16.7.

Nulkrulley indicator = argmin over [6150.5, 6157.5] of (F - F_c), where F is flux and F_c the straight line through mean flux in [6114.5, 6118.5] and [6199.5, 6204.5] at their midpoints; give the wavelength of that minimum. 6157.0 Angstrom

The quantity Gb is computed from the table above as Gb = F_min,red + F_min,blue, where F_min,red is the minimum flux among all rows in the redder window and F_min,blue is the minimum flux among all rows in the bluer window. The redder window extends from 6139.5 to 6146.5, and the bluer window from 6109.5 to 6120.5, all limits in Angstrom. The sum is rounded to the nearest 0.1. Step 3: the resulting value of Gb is 26.6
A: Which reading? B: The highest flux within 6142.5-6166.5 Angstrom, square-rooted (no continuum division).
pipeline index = 4.07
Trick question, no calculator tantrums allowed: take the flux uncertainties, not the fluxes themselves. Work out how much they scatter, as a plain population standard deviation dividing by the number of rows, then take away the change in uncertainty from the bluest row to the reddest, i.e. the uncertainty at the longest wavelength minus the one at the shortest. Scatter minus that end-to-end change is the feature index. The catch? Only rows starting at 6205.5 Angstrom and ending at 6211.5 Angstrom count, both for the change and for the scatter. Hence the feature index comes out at 0.05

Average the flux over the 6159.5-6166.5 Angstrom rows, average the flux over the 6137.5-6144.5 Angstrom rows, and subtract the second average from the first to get -1.9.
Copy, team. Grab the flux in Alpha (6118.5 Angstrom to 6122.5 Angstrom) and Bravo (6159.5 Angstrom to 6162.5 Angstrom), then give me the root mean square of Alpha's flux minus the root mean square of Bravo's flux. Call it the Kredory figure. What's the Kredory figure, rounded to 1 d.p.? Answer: 1.4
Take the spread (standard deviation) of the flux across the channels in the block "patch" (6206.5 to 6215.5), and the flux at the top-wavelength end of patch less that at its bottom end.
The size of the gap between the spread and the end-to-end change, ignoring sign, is 1.5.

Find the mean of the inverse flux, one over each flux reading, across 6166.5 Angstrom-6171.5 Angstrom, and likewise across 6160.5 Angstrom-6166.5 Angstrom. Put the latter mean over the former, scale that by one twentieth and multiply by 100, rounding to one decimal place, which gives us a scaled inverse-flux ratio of 5.1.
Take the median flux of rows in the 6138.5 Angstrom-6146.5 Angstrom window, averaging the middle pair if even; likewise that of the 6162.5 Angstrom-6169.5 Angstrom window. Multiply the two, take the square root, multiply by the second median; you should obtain 177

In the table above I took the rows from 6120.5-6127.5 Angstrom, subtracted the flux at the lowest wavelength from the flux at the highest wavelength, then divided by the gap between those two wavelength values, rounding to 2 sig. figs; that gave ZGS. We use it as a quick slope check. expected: -0.37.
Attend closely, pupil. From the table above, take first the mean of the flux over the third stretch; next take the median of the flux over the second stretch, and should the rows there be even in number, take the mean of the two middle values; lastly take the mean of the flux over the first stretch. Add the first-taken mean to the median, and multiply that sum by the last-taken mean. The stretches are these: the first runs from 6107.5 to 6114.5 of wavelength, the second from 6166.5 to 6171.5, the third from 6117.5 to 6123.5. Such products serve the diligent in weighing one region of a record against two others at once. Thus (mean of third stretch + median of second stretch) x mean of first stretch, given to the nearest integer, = 408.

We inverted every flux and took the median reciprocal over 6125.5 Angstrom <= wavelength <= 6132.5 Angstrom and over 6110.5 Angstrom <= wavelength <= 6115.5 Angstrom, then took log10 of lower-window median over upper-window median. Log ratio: -0.058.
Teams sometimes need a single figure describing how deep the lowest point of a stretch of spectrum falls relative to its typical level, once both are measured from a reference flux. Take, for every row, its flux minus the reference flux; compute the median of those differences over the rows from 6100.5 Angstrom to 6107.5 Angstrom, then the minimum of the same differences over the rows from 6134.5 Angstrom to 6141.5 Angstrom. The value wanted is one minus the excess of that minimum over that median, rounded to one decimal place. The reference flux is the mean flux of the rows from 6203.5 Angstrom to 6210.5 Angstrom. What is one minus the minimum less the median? 4.0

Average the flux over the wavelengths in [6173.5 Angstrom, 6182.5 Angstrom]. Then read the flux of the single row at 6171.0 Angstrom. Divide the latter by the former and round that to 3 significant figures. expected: 1.01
